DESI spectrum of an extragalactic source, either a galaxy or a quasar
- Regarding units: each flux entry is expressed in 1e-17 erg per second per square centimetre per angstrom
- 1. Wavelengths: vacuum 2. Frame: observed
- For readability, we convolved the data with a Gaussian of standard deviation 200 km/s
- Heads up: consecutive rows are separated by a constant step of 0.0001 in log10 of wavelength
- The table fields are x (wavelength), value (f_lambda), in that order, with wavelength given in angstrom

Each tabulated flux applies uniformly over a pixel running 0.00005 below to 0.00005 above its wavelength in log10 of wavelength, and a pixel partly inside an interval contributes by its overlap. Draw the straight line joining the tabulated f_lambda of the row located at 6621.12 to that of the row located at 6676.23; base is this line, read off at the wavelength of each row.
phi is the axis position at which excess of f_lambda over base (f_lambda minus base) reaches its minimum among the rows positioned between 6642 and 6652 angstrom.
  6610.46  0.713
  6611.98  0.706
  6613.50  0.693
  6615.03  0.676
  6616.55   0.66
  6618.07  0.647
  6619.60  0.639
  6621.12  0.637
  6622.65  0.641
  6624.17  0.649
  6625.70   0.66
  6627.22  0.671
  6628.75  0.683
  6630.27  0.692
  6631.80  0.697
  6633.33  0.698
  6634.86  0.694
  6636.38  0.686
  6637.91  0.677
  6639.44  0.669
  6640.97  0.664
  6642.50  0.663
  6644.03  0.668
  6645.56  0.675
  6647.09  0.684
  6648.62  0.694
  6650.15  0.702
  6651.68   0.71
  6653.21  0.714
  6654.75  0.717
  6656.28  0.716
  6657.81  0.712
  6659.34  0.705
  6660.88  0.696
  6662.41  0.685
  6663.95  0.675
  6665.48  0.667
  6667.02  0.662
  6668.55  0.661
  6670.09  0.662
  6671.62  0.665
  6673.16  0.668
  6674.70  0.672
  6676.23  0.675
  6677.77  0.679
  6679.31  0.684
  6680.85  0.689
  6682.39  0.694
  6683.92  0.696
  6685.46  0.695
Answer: 6642.50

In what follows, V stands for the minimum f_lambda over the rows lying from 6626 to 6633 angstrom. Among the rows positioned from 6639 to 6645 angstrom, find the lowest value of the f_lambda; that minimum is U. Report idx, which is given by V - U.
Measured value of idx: 0.008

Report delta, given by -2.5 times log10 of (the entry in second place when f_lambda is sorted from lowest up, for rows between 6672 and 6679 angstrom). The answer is 0.43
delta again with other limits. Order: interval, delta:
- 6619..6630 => 0.49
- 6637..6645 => 0.44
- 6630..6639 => 0.41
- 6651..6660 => 0.37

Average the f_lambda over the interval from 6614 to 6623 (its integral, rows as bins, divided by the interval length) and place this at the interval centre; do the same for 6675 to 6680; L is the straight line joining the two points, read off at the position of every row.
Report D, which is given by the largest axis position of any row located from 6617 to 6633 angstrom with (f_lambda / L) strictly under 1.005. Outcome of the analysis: 6624.17 angstrom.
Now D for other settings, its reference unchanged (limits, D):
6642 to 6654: 6642.50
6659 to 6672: 6671.62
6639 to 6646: 6642.50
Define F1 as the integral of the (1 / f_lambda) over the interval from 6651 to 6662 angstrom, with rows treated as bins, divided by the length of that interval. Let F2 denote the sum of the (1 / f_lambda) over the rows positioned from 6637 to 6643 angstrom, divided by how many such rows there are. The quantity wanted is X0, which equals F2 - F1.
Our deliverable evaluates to 0.09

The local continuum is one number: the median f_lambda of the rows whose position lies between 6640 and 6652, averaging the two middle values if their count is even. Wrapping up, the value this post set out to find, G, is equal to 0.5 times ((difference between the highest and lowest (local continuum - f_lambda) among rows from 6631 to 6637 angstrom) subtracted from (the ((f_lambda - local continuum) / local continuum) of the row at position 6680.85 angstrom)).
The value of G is 0.001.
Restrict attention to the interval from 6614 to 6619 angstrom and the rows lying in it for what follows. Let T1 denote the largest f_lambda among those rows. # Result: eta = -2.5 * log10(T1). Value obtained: 0.425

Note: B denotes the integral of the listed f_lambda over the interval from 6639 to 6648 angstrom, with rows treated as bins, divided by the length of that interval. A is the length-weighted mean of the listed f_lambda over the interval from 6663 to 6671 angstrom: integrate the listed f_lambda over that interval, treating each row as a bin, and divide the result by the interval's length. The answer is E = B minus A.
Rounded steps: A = 0.666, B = 0.671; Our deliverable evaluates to 0.00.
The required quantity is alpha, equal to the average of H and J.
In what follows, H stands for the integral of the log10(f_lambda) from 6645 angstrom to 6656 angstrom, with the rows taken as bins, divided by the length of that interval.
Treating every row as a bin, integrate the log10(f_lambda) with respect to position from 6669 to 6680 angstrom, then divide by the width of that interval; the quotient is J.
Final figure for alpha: -0.164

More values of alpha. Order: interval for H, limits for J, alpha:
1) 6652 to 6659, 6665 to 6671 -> -0.163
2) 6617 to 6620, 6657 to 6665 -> -0.175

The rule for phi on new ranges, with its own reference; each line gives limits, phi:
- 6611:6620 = 6619.60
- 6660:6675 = 6670.09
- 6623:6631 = 6624.17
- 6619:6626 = 6621.12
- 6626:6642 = 6640.97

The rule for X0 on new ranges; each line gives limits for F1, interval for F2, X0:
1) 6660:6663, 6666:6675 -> 0.06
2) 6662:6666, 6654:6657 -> -0.08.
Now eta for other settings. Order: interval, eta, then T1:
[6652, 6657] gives 0.361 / 0.717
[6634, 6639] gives 0.397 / 0.694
